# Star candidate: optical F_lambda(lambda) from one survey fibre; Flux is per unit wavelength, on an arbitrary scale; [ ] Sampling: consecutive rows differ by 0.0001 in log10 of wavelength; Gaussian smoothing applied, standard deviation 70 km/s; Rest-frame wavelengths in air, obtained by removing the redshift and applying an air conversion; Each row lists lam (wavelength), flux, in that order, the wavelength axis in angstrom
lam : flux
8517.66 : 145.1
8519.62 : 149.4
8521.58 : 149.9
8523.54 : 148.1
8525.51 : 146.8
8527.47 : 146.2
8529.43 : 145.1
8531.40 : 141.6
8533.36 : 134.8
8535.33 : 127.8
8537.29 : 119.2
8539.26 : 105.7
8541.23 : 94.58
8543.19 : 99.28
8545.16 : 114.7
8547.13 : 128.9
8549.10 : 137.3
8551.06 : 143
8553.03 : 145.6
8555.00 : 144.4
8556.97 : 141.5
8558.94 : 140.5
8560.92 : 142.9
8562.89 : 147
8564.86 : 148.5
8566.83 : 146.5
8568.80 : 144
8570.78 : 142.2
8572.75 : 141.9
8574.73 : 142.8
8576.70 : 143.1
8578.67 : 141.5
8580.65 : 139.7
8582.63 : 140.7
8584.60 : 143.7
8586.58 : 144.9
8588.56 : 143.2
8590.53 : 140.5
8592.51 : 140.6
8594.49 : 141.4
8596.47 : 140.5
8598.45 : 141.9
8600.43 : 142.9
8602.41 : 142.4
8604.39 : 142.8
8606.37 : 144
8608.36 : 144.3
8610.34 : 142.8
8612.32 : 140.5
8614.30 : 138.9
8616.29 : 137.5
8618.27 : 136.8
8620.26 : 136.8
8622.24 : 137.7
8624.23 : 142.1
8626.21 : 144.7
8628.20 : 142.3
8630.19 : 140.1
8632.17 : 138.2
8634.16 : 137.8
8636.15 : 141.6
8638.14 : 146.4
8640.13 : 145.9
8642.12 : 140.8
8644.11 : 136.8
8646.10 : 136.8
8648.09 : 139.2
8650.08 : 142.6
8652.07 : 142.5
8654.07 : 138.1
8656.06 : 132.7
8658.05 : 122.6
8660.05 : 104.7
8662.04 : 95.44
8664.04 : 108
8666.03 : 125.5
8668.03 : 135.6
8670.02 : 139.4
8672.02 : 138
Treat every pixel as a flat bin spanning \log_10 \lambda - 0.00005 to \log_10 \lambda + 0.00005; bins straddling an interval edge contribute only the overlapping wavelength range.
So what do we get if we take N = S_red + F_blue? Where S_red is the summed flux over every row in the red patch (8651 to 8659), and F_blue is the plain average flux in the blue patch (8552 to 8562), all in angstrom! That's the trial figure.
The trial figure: 679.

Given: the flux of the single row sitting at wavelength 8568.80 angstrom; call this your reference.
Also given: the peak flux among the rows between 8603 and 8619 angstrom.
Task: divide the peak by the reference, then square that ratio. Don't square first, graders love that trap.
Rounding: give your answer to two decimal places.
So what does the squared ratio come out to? 1.00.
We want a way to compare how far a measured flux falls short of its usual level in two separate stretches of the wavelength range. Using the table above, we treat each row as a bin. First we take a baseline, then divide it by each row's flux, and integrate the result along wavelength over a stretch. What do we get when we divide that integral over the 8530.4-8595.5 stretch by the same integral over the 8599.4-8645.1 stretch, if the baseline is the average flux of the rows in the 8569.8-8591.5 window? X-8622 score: 1.5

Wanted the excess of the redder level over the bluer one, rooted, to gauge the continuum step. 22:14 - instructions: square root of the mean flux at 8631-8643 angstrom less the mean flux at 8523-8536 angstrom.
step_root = 0.5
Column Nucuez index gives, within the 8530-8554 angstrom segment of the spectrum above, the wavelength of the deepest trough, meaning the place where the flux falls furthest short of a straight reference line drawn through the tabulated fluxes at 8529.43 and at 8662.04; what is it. 8541.23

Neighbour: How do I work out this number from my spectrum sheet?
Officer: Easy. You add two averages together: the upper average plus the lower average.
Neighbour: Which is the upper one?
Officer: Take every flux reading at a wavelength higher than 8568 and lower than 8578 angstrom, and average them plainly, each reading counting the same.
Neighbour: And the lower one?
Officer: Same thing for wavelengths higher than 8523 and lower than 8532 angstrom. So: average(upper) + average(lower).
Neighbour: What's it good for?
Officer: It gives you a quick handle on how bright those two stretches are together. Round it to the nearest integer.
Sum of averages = 288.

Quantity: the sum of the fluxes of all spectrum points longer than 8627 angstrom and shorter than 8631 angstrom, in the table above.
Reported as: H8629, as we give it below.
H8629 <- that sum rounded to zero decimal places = 282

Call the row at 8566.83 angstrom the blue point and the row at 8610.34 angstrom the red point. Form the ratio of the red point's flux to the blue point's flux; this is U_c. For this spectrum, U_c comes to 0.97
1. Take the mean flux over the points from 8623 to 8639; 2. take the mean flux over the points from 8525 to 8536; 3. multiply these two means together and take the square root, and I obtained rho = 141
